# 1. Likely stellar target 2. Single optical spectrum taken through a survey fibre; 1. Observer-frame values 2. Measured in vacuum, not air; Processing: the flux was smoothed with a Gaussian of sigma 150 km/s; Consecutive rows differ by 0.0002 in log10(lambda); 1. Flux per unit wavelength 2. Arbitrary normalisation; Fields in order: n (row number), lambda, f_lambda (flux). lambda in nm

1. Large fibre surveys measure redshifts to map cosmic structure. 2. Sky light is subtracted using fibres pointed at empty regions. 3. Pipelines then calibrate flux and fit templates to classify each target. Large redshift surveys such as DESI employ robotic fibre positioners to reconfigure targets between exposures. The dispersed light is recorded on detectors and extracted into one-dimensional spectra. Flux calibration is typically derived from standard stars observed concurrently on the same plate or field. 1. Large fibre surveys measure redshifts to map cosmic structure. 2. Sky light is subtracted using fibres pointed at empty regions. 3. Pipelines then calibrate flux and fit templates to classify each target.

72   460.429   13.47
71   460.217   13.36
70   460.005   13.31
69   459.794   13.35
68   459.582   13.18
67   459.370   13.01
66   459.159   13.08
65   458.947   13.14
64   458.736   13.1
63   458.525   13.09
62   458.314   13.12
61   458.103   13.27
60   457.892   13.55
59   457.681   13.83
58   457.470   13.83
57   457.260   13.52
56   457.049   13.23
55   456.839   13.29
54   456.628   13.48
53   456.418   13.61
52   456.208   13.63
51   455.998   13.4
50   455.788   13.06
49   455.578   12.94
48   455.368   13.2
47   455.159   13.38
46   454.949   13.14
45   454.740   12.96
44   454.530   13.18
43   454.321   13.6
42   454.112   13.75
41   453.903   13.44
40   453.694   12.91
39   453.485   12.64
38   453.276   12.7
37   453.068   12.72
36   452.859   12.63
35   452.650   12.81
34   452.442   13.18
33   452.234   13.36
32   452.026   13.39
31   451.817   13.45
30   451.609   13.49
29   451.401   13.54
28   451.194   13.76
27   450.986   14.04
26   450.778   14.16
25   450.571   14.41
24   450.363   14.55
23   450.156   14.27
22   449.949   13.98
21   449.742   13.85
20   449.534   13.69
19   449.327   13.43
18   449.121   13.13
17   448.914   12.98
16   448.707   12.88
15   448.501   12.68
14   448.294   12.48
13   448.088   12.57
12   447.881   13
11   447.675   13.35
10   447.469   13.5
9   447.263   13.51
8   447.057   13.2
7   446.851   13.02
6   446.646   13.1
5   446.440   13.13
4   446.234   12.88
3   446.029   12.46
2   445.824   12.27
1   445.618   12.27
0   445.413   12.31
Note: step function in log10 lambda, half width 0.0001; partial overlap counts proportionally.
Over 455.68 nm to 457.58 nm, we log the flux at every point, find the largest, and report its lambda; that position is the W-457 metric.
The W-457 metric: 457.470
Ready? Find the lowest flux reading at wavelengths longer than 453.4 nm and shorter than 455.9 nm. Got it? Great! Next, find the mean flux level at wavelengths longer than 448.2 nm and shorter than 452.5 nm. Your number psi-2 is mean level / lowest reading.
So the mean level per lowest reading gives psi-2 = 1.07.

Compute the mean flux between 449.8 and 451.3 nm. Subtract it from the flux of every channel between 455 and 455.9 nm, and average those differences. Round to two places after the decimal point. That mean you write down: -1.02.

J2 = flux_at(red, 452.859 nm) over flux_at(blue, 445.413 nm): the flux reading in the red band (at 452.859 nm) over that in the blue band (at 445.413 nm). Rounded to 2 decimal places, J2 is 1.03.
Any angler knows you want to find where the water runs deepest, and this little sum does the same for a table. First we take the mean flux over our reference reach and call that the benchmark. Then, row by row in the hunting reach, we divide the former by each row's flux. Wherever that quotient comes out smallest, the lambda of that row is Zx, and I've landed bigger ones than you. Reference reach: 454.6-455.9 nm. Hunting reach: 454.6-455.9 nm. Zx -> 455.159 nm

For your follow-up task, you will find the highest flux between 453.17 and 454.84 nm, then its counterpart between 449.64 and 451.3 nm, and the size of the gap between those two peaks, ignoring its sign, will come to 0.8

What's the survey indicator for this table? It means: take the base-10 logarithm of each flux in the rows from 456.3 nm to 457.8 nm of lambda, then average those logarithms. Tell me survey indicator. 1.13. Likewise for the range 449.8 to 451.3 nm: 1.15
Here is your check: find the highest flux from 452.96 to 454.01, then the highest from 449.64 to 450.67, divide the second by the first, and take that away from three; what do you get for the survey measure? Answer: 1.92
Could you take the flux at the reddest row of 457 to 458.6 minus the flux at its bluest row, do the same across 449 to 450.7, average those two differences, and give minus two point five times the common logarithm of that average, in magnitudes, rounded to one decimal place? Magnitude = 0.6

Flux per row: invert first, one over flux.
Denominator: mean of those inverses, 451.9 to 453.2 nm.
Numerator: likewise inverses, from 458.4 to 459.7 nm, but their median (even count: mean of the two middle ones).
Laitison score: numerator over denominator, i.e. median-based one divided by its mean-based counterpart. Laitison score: 0.99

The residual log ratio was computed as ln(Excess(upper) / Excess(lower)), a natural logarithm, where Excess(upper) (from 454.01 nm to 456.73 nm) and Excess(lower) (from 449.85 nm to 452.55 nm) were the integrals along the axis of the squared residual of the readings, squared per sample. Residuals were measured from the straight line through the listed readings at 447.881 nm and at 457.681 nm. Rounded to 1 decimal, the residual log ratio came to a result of -1.2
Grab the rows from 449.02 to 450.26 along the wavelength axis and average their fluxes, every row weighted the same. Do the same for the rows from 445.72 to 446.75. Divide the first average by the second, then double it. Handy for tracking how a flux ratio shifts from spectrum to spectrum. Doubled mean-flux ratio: 2.15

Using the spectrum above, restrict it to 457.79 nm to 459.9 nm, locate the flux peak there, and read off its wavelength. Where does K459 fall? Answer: 457.892 nm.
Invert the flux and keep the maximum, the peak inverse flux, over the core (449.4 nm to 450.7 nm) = 0.0730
